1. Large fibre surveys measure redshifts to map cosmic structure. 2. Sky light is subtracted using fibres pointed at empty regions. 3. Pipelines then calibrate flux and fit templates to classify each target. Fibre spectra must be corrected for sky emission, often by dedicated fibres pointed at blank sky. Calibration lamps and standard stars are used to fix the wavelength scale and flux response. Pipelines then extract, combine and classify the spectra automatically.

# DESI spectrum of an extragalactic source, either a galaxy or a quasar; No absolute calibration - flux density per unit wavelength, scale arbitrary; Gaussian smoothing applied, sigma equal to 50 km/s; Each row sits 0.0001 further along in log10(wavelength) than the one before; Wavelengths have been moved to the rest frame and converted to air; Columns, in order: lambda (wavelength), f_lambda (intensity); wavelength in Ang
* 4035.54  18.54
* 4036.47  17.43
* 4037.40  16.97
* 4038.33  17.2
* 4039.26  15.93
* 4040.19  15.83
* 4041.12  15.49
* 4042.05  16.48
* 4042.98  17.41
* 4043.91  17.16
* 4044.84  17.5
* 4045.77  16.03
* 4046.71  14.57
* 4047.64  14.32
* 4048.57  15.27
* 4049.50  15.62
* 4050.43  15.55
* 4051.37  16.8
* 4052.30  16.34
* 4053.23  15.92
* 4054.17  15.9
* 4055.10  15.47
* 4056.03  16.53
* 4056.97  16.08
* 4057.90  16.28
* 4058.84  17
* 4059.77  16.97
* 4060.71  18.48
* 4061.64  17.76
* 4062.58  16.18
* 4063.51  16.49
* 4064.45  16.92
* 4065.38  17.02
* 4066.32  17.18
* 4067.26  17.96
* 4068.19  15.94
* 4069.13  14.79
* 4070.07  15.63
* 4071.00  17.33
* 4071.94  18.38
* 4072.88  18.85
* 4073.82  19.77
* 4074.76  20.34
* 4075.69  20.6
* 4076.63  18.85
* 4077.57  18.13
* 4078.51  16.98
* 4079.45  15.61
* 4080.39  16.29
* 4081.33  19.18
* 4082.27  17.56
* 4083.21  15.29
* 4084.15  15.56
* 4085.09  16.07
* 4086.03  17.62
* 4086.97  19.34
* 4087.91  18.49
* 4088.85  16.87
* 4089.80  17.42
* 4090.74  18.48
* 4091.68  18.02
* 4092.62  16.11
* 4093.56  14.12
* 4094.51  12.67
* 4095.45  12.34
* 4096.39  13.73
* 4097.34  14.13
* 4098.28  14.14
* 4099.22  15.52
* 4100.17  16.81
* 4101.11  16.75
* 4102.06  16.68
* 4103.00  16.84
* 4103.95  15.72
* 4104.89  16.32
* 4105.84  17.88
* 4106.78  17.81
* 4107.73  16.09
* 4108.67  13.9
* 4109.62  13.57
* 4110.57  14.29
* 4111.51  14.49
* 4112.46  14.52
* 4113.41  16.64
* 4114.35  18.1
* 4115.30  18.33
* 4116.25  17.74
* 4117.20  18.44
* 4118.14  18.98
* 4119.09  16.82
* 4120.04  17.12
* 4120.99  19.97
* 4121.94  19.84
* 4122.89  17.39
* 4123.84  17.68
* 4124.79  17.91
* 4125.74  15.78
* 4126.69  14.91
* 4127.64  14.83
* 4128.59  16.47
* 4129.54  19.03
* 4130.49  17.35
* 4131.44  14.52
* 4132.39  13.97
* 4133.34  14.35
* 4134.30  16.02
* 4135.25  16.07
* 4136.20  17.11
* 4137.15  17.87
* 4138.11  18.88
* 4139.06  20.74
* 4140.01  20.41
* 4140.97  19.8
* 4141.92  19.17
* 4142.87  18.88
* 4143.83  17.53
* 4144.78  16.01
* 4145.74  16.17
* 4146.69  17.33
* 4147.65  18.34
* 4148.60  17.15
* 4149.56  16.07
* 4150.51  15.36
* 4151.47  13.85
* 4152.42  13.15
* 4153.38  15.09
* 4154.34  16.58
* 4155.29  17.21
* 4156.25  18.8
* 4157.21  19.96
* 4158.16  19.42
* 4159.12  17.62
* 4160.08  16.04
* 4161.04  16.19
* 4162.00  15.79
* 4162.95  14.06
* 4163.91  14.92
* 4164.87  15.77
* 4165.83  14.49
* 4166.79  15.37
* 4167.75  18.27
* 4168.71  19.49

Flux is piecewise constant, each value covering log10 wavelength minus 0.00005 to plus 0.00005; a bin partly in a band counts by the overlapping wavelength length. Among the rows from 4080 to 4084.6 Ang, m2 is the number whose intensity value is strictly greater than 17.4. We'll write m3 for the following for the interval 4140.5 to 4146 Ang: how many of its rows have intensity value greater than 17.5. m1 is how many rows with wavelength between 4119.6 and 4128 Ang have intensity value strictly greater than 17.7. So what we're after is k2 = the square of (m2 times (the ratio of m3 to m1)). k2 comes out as 7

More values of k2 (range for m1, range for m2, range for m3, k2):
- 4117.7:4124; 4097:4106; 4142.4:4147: 0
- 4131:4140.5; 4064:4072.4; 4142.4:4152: 2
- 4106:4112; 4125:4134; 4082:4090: 16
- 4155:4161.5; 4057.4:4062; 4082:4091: 11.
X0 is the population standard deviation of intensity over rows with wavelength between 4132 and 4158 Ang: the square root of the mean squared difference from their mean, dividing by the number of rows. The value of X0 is 2.0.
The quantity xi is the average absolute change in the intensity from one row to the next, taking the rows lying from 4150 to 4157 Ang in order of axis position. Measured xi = 1.3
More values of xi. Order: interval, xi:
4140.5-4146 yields 0.8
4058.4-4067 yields 0.6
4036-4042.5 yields 0.6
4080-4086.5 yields 1.5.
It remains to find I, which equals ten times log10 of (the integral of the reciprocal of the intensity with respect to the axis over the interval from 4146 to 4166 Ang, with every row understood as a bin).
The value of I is 0.9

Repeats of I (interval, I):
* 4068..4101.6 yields 3.1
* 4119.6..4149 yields 2.3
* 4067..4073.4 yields -4.2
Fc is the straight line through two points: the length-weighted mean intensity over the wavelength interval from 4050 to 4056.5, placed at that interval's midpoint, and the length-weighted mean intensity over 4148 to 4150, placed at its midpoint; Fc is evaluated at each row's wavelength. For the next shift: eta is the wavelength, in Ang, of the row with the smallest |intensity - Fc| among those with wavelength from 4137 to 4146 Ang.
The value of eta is 4145.74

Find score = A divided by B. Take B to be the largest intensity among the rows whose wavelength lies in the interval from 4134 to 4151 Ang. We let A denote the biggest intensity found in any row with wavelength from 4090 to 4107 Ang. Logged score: 0.89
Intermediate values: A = 18.48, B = 20.74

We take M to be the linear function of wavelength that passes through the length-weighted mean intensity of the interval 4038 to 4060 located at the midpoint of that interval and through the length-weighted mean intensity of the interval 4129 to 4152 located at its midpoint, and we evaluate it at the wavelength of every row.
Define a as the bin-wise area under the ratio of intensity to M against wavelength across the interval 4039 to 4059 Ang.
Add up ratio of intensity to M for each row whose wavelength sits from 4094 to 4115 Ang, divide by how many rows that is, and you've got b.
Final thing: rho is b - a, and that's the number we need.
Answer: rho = -19.0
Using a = 19.9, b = 0.92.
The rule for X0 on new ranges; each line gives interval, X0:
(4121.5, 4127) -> 1.6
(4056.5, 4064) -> 0.8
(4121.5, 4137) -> 1.7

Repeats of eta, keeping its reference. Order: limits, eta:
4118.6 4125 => 4119.09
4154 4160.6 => 4154.34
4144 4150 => 4148.60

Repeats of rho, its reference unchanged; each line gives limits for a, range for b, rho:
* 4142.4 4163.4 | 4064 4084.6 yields -19.2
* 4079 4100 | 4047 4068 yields -19.4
